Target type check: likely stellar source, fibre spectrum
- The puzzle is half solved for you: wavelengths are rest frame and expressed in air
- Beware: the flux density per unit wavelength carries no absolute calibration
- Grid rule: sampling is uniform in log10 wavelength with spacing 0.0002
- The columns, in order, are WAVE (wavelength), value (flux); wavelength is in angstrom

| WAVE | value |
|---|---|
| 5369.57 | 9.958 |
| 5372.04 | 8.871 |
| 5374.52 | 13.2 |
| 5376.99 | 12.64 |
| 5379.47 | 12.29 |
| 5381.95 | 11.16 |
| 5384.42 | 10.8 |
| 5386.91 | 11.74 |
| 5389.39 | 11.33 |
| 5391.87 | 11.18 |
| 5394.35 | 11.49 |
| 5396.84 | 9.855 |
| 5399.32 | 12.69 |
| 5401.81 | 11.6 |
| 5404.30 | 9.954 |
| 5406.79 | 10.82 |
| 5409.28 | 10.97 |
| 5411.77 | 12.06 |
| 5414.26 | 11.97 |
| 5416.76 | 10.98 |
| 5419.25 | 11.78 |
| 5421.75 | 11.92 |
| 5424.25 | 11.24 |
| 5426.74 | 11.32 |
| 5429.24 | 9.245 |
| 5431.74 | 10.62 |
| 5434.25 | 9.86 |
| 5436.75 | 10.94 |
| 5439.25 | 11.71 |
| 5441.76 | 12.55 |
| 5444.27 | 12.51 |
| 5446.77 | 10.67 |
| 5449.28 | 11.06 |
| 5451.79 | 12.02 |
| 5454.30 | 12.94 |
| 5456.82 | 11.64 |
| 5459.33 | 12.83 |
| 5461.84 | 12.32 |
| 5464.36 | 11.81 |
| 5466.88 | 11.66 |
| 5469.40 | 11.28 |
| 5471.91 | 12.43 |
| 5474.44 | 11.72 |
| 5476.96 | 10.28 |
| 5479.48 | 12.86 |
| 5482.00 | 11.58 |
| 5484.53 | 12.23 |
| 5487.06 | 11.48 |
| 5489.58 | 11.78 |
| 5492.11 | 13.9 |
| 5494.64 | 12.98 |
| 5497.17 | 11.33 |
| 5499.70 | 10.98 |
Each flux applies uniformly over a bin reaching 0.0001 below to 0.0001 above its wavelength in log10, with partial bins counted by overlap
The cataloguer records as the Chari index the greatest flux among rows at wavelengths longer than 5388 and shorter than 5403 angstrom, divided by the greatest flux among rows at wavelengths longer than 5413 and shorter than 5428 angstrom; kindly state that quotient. 1.06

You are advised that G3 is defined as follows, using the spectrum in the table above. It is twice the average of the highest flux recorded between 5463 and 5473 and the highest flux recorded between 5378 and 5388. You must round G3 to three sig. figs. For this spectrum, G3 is 24.7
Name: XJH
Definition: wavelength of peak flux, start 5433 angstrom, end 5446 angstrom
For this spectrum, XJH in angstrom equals 5441.76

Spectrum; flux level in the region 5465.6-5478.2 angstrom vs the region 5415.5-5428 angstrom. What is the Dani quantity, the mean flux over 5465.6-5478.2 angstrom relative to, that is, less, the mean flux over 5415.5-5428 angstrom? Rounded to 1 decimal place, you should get 0.0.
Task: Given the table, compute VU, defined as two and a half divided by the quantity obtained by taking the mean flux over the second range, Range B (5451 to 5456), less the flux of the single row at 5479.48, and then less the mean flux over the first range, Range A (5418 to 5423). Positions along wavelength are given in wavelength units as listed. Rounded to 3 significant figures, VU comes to -0.204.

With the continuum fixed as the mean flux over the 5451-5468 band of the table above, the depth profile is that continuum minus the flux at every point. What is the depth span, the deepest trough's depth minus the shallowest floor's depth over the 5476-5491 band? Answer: 2.6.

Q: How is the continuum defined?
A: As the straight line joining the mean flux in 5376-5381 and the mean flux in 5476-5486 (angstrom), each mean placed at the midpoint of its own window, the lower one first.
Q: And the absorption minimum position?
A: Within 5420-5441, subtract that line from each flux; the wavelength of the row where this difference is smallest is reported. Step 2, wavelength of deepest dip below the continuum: 5429.24 angstrom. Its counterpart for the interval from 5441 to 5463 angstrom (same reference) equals 5446.77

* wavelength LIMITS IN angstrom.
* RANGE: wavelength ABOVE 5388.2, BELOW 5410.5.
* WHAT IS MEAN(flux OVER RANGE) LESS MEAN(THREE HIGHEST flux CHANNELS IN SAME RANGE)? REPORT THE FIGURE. -0.83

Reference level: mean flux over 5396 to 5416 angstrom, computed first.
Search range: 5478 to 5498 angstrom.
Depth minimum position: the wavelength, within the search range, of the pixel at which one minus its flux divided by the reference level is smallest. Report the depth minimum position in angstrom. 5492.11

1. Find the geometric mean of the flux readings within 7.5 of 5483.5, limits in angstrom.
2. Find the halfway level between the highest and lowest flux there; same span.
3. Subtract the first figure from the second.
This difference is -0.10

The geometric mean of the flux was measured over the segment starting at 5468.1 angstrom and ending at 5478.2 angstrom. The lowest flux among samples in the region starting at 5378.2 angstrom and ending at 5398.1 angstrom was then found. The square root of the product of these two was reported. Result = 10.6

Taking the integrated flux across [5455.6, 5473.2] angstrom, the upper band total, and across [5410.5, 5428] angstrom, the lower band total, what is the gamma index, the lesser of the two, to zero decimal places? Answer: 203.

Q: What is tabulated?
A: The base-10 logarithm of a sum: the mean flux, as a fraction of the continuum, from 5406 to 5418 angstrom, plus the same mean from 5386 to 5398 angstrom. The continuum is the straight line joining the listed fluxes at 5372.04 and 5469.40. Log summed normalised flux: 0.369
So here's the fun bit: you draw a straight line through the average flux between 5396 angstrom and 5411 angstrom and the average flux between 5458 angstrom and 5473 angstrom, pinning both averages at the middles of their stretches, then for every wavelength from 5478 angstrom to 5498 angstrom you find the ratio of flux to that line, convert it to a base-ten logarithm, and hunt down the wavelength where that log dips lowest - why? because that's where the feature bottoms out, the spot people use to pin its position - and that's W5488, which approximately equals 5497.17 angstrom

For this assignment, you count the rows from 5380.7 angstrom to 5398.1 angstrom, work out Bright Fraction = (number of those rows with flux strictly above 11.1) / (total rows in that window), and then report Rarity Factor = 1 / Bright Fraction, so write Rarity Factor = 1.40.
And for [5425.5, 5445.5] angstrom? 2.00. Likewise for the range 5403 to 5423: 2.00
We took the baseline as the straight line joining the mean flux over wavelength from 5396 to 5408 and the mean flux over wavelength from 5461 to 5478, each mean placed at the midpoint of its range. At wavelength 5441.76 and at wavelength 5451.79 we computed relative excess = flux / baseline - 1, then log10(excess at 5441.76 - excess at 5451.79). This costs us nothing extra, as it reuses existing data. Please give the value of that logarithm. -1.3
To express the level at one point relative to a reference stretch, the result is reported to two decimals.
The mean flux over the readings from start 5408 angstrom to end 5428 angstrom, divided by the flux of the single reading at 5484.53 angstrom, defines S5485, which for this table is 0.94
